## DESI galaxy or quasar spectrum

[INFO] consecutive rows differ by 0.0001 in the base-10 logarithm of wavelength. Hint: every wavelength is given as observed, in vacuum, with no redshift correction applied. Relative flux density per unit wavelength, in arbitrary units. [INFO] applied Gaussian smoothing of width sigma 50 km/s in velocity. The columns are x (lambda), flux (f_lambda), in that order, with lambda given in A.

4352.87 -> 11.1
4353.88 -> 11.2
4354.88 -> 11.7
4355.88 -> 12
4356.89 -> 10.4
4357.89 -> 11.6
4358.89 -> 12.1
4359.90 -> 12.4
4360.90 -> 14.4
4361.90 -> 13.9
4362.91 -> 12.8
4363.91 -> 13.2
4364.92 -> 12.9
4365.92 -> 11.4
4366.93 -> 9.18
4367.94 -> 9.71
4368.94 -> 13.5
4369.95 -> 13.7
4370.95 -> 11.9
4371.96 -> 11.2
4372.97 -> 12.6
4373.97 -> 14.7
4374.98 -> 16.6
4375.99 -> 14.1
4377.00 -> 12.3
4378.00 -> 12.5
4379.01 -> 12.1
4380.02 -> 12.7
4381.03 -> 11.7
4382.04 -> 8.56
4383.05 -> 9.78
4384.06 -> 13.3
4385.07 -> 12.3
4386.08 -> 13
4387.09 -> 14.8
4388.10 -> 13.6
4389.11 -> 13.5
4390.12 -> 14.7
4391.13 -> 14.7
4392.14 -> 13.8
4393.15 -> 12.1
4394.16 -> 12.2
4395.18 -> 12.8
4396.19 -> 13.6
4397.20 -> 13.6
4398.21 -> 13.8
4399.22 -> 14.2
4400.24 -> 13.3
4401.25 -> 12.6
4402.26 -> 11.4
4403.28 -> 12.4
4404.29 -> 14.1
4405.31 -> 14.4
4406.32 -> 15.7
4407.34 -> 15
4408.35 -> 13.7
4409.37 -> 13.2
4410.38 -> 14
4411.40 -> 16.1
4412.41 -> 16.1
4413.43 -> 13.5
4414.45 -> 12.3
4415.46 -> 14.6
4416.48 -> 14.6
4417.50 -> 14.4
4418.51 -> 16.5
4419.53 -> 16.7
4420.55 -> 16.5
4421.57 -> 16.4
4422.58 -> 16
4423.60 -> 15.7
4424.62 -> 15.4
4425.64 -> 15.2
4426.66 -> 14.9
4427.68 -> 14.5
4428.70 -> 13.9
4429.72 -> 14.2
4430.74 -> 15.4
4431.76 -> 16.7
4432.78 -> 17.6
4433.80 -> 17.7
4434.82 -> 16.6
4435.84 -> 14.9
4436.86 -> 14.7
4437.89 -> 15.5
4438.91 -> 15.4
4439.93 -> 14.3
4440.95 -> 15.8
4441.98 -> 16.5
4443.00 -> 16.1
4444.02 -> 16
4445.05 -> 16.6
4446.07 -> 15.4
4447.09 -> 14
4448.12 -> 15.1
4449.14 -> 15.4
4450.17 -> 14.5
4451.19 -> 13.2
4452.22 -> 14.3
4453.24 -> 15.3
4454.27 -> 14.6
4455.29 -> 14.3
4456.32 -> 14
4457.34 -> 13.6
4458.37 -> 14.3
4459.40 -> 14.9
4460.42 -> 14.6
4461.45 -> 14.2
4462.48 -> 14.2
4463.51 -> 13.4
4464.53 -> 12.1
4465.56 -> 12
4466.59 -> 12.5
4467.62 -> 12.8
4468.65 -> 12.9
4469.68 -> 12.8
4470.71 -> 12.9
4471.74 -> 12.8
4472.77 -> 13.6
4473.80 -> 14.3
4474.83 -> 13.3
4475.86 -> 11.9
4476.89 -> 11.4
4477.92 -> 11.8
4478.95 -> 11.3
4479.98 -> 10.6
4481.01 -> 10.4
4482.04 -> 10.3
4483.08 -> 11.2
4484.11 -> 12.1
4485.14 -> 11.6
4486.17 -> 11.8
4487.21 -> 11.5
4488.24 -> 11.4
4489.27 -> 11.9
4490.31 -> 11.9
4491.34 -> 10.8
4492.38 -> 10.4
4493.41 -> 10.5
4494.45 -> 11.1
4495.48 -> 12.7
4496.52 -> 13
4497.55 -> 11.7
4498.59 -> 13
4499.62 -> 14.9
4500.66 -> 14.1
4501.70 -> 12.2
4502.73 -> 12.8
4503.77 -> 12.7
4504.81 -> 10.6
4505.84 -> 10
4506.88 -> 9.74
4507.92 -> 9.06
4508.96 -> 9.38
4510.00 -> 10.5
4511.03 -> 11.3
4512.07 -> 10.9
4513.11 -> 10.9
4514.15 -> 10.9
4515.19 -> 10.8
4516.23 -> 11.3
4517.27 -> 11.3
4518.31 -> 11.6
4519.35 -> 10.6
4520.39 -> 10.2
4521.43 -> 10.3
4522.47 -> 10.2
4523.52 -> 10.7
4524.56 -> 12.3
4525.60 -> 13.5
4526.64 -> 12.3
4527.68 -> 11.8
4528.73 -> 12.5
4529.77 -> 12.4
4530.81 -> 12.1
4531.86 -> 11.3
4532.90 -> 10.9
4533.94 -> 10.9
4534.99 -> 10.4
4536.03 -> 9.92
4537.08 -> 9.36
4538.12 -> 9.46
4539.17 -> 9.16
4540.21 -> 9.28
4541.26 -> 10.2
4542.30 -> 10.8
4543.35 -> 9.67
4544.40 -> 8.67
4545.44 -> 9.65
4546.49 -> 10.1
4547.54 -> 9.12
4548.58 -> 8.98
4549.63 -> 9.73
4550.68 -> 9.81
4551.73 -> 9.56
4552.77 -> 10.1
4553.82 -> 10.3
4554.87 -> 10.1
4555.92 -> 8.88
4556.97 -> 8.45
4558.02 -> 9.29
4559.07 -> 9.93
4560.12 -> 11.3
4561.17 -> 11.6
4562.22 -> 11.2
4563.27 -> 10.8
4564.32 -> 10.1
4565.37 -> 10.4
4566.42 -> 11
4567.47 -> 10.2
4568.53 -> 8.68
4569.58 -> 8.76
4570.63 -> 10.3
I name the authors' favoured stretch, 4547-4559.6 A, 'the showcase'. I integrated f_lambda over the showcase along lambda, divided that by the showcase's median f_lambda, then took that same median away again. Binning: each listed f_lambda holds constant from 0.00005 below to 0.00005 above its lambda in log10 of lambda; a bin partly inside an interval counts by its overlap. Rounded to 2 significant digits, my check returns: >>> 2.8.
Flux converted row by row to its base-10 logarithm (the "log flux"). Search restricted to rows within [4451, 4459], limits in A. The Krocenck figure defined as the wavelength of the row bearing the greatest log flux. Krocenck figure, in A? 4453.24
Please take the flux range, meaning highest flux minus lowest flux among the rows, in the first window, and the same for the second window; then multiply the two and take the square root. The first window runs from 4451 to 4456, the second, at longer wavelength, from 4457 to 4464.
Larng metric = 1.77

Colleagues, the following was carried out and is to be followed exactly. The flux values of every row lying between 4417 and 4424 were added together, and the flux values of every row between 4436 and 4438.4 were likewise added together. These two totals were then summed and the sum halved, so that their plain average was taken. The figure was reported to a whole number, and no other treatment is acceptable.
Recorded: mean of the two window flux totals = 71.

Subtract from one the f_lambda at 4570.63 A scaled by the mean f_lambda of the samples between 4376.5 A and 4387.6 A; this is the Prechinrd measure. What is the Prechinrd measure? 0.1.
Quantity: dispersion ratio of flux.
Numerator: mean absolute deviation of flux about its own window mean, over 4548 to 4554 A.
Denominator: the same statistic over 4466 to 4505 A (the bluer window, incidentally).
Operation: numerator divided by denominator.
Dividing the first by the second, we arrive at 0.35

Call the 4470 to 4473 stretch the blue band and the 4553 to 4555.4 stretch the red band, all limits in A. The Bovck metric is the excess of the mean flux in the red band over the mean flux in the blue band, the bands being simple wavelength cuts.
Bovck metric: -2.9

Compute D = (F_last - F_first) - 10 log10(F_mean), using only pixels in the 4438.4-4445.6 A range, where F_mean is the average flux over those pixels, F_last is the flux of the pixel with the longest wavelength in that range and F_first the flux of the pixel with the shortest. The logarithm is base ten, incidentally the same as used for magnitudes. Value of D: -10.8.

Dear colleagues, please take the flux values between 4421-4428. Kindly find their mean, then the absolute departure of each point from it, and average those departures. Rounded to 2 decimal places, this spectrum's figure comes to 0.51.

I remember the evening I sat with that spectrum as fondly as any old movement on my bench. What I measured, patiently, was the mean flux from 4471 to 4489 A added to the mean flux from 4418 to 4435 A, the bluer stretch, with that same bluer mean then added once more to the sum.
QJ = 44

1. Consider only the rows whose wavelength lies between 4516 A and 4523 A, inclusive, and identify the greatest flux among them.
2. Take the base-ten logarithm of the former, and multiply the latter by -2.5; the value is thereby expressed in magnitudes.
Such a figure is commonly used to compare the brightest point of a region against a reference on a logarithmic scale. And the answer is -2.66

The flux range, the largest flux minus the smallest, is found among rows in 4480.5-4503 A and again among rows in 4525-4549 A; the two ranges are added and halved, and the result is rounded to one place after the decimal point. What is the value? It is 4.7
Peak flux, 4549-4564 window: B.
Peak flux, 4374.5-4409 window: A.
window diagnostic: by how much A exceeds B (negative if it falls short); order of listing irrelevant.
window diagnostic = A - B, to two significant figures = 5.0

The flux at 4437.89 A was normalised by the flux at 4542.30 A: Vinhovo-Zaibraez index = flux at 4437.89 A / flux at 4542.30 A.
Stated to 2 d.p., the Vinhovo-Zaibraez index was 1.44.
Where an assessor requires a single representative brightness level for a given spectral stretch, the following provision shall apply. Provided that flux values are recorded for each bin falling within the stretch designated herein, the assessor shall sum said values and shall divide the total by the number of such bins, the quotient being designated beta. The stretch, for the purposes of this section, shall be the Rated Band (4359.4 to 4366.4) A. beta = 13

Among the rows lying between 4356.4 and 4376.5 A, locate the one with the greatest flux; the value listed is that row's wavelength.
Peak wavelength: 4374.98 A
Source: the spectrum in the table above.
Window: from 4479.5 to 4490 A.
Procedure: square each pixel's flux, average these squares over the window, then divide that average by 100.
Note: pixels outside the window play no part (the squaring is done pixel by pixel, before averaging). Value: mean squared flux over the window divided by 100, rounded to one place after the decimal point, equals 1.3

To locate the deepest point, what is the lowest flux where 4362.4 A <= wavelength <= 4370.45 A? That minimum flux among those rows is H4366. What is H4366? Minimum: 9.18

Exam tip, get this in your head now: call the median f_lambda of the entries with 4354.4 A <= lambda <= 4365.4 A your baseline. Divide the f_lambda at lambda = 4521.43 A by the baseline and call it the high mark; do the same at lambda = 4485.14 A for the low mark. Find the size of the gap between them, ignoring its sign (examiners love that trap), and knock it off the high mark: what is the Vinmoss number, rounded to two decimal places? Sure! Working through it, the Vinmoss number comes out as 0.73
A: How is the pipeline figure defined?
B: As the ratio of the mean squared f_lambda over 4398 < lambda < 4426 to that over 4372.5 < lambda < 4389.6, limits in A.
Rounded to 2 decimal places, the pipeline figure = 1.28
